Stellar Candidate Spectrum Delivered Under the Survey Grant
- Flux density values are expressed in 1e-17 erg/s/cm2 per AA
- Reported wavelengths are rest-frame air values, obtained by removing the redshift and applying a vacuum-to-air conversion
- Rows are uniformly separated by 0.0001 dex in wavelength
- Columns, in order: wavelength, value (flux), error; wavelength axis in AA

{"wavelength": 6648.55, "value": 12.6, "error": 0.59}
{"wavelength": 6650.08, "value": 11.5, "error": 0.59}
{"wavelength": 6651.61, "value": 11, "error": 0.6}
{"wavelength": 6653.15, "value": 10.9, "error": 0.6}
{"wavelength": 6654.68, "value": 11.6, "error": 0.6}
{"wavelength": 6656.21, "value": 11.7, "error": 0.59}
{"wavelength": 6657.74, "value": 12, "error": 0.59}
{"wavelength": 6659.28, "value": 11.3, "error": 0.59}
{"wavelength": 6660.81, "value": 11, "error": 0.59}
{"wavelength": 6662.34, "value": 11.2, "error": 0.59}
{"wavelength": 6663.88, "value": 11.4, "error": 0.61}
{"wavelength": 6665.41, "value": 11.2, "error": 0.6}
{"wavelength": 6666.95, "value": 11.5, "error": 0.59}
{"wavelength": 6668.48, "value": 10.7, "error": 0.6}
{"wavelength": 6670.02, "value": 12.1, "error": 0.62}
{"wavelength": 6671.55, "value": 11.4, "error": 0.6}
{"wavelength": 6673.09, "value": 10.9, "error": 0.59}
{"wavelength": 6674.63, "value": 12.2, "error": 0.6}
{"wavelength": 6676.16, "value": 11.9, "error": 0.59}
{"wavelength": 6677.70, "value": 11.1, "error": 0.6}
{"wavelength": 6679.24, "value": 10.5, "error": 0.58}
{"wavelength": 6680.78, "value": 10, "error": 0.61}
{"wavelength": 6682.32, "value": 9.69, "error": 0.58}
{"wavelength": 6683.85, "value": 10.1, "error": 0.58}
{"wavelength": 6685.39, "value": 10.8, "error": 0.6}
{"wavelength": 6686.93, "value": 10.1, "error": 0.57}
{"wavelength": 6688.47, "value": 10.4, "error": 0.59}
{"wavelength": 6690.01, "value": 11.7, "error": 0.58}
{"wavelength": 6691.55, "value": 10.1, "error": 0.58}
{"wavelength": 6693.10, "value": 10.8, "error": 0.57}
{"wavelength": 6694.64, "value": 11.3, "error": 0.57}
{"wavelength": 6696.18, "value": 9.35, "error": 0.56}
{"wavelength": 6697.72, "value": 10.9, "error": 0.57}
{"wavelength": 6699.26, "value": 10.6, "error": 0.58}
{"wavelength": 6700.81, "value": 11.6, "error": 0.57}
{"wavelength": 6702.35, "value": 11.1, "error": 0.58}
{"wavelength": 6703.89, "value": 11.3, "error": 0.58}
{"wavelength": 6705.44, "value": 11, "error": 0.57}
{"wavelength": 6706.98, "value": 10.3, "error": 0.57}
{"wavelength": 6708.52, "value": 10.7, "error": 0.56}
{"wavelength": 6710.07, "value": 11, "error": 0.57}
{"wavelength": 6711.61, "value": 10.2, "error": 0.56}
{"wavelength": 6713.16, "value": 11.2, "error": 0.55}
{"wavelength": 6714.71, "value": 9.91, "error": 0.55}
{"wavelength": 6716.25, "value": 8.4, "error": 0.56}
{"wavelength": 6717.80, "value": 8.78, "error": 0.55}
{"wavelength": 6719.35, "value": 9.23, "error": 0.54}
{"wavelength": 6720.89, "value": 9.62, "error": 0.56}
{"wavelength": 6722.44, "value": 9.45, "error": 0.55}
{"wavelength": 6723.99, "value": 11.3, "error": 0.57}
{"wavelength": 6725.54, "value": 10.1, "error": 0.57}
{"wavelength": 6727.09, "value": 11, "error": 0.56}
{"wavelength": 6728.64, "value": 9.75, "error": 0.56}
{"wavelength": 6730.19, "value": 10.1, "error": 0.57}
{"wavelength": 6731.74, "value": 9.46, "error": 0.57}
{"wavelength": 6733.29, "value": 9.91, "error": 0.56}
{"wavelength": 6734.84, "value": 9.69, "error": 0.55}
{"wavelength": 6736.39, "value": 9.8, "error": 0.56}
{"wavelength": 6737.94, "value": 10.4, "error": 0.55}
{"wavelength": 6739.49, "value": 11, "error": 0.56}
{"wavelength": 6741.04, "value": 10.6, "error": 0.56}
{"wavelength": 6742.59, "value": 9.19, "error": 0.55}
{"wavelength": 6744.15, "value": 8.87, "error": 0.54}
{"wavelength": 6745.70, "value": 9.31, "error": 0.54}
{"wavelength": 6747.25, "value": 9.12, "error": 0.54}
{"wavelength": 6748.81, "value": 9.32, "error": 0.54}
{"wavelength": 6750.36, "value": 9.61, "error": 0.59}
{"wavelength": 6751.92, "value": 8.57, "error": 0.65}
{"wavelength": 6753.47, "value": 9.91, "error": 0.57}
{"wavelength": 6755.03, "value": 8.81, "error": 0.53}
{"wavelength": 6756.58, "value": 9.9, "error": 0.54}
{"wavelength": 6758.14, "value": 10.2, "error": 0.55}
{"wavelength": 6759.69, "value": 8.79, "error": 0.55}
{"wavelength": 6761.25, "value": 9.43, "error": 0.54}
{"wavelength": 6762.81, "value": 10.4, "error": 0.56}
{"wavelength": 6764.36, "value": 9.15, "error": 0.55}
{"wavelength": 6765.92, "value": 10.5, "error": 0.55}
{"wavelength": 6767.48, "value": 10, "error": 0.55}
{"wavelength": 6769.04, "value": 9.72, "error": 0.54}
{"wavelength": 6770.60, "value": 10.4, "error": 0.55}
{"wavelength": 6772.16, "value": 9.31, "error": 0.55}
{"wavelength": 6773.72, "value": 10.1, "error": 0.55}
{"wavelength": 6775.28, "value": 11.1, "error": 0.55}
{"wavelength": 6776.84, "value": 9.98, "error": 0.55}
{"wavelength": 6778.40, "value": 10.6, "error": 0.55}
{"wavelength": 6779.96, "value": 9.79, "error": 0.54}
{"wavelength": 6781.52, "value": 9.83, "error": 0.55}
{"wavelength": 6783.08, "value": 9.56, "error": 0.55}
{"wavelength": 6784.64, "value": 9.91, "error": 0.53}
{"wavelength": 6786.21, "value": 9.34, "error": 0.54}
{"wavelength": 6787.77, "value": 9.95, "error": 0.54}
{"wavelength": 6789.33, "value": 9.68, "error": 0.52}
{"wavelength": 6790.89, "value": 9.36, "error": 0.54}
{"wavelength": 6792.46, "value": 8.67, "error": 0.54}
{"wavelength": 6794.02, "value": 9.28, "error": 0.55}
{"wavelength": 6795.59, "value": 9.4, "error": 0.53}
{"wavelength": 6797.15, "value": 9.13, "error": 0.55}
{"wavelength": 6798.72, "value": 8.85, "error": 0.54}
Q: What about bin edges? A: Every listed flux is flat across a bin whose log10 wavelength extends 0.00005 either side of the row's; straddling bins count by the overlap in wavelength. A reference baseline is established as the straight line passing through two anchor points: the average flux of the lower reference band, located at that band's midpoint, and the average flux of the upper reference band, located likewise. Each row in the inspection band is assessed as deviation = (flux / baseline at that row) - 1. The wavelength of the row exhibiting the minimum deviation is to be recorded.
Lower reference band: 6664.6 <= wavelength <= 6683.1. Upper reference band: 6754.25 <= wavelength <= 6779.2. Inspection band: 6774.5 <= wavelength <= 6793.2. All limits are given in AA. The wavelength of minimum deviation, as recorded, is 6792.46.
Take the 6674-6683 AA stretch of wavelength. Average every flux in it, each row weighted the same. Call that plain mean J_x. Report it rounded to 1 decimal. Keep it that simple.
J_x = 10.9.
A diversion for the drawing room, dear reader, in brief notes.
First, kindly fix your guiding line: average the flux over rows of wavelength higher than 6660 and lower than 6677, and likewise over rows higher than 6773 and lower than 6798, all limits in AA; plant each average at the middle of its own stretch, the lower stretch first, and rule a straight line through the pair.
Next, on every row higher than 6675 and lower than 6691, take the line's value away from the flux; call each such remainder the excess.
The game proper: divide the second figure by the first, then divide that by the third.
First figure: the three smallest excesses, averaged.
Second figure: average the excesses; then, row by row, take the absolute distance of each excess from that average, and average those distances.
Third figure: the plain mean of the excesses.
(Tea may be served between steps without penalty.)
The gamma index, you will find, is 0.8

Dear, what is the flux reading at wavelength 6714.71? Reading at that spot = 9.91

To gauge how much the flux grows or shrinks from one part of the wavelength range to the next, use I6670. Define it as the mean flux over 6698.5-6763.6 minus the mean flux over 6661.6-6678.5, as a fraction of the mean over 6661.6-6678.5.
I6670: -0.13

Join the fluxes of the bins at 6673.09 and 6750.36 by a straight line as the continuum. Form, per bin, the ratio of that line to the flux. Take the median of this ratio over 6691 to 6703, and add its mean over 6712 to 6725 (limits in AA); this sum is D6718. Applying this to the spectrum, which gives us 2.02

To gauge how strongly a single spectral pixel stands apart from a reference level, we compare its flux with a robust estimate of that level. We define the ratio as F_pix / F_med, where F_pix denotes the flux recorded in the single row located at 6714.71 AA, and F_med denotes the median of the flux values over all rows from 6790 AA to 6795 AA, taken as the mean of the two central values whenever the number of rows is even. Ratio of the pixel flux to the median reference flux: 1.07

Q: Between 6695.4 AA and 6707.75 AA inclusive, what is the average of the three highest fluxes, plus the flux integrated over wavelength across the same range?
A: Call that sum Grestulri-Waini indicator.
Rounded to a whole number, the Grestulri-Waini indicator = 144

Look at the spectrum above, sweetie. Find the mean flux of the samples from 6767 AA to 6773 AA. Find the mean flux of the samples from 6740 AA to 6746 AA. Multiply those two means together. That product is 94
